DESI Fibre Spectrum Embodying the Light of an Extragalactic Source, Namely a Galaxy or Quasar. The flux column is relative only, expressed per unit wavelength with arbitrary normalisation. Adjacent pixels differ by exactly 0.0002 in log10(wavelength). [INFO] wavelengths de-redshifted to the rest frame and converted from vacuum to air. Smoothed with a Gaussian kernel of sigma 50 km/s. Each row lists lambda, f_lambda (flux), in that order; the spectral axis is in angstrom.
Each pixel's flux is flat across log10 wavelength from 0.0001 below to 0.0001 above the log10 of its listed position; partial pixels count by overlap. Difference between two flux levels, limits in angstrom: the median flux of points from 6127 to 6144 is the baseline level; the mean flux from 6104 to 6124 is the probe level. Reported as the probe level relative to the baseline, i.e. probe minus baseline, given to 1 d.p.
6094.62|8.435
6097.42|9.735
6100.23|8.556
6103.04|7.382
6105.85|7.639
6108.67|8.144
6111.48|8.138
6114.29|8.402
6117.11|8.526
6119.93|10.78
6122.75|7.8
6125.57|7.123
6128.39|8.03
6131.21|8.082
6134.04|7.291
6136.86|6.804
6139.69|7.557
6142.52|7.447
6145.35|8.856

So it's 1.0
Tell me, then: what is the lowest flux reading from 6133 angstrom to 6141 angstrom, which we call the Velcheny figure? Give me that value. 6.804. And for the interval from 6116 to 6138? 6.804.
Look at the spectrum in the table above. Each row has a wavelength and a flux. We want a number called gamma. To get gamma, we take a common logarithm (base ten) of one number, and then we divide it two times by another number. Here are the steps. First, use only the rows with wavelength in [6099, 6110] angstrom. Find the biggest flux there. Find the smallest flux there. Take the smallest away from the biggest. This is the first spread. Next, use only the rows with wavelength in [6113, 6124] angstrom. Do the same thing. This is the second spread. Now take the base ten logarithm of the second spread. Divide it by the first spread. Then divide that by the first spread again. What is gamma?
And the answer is 0.34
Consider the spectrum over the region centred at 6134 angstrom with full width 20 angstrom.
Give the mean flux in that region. 7.5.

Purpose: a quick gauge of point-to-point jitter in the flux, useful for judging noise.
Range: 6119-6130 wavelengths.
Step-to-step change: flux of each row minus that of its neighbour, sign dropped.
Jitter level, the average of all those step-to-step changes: 1.5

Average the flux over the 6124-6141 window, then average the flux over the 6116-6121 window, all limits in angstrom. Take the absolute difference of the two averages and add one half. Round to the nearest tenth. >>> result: 2.7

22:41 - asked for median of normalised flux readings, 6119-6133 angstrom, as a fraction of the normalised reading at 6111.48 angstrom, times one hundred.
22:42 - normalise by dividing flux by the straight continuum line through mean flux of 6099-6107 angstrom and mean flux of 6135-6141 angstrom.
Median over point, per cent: 103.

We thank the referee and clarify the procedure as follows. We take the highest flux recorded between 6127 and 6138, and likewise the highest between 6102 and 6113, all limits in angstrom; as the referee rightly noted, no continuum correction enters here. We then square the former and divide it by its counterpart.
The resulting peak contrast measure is 8.0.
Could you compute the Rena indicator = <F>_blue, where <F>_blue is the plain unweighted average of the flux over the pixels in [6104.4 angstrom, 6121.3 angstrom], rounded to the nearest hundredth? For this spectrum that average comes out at 8.60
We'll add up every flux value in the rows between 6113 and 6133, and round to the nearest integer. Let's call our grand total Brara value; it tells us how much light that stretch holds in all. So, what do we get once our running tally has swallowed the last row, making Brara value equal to 59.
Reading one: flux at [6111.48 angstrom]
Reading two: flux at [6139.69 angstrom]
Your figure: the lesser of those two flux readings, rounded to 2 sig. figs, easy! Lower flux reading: 7.6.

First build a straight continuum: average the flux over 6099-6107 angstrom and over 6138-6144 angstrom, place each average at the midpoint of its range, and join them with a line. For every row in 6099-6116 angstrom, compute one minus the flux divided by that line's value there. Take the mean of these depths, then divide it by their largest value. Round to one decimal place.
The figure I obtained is -0.5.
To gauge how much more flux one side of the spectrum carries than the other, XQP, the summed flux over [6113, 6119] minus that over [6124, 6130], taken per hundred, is 0.018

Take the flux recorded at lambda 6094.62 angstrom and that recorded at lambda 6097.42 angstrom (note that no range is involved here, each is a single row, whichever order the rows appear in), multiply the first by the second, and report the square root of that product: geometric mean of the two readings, 9.1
